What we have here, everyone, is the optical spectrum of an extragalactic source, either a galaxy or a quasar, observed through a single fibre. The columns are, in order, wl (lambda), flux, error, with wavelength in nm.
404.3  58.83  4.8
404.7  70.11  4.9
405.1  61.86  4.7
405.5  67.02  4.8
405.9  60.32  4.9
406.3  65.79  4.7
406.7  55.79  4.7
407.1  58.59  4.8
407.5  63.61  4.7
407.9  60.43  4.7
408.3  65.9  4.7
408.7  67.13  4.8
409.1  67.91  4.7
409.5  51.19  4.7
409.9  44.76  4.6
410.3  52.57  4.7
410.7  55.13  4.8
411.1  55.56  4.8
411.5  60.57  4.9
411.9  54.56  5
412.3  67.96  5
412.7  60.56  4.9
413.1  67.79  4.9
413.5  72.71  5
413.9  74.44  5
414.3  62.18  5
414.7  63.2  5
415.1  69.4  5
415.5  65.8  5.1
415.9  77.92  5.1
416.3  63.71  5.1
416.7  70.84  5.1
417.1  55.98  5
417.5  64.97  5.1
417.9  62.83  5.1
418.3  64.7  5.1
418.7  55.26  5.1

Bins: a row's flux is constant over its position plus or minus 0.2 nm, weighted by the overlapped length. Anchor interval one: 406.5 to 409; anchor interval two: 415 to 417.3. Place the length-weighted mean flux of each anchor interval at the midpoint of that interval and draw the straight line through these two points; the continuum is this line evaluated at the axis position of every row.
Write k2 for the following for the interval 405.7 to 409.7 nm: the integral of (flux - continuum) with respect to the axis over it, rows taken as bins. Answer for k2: -2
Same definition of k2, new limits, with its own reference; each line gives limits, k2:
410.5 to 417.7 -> -10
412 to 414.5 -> 4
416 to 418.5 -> -9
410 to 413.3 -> -18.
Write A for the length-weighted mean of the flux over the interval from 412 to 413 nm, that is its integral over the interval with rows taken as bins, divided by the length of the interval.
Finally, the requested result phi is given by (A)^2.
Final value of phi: 4050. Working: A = 64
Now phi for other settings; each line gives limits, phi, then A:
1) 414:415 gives 4165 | 65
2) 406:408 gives 3701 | 61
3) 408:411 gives 3342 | 58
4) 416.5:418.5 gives 4079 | 64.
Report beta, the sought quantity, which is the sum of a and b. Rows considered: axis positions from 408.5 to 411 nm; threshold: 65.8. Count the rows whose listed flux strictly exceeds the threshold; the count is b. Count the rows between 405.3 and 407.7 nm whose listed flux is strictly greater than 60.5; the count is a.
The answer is 5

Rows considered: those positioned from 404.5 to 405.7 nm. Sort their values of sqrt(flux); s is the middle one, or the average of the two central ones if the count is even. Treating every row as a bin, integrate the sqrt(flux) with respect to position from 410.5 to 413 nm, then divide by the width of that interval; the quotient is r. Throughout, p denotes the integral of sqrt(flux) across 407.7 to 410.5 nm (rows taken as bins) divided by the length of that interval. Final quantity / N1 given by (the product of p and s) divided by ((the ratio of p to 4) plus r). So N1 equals 6.5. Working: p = 7.6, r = 7.7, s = 8.2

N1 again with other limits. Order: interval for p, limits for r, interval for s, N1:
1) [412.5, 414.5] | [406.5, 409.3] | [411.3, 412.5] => 6.4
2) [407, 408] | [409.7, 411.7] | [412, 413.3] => 6.9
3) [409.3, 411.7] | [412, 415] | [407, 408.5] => 5.8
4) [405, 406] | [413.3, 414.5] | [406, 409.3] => 6.2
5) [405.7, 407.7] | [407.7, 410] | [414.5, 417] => 6.6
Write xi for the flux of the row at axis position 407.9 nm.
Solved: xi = 60.43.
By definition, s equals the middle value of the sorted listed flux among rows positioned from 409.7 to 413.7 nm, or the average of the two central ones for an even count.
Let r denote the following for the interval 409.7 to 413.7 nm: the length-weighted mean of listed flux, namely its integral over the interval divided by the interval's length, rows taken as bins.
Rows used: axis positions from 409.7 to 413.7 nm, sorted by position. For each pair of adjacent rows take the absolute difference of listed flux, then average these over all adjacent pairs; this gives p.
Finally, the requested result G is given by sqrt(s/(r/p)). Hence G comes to 2.44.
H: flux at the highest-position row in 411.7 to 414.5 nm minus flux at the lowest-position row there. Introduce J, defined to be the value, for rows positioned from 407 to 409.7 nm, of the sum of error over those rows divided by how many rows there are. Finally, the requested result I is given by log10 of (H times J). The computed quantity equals 1.56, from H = 8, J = 4.73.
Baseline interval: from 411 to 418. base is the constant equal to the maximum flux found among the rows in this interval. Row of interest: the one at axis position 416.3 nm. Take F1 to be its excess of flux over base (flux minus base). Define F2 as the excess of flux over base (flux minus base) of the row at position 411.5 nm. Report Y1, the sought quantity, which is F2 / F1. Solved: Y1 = 1.2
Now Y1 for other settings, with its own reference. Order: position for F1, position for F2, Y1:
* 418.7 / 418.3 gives 0.6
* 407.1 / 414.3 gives 0.8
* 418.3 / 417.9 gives 1.1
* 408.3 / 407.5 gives 1.2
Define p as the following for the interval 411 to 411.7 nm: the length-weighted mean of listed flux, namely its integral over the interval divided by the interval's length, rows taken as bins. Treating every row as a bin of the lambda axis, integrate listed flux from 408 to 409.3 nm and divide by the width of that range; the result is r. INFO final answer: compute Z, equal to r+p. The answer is 125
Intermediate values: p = 58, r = 66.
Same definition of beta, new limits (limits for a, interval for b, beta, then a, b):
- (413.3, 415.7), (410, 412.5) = 7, 6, 1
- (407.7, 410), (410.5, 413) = 4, 3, 1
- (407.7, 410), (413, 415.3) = 7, 3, 4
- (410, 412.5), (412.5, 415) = 5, 2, 3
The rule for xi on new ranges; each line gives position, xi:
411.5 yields 60.57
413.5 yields 72.71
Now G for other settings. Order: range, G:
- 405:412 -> 2.33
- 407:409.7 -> 2.35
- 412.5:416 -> 2.47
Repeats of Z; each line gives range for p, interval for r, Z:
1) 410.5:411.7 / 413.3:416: 126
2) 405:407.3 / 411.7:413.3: 124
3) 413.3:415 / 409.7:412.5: 124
